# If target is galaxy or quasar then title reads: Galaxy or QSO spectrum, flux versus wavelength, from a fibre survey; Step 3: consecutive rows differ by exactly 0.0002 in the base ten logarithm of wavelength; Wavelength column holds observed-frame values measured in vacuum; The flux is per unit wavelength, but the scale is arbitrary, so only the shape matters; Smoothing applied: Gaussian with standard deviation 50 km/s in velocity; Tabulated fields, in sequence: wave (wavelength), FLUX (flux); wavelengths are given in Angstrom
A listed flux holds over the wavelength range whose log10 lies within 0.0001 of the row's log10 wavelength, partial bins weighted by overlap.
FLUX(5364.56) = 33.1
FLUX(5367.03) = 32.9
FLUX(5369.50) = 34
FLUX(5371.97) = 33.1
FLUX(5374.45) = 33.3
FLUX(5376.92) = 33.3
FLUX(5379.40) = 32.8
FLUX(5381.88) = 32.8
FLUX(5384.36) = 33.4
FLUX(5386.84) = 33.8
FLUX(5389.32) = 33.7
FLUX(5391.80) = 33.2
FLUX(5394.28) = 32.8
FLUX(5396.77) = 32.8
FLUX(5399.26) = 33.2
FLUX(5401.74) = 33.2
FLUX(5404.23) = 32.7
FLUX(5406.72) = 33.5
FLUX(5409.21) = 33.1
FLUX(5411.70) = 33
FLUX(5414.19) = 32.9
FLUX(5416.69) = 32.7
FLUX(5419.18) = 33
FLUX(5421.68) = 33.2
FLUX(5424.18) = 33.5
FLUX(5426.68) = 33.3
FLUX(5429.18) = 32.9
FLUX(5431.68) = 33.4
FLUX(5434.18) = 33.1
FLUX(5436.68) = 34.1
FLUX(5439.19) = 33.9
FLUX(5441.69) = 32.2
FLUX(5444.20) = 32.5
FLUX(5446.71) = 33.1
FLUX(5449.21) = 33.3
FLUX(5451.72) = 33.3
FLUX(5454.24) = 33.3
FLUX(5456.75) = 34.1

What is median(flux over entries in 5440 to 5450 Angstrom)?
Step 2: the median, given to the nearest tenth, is 32.8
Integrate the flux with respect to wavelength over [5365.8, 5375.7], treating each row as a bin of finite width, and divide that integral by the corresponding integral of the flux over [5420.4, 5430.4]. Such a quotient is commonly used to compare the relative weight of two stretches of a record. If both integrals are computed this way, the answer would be 1.0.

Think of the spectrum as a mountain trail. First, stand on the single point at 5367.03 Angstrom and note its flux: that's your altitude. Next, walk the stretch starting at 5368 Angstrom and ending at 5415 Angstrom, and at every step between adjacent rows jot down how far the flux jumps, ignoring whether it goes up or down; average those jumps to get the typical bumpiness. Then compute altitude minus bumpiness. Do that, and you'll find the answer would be 32.6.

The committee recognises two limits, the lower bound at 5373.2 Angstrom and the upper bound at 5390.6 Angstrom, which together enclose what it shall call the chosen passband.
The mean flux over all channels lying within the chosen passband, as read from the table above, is 33.3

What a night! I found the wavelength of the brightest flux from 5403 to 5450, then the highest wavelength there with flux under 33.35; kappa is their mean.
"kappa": 5442.9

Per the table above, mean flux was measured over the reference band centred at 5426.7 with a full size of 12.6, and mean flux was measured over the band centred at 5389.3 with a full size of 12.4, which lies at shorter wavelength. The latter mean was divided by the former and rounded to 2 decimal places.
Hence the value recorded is 1.00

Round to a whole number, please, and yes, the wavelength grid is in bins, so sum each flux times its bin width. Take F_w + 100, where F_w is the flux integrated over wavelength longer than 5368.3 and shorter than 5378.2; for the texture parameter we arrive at 431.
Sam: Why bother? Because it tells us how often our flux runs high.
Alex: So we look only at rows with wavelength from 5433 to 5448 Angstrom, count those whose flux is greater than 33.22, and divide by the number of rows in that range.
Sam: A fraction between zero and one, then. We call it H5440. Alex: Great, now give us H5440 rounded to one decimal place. 0.3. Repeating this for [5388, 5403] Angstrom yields 0.2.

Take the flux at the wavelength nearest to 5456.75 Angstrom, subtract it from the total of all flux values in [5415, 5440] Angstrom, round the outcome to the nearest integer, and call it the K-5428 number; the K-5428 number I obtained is 299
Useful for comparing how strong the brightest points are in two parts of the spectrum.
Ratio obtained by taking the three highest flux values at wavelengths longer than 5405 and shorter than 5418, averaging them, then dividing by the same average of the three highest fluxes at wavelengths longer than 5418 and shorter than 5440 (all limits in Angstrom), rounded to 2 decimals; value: 0.98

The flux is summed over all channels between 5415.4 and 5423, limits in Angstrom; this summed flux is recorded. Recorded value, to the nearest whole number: 99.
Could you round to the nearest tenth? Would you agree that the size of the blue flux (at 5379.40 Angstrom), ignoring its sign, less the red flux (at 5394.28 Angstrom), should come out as 0.0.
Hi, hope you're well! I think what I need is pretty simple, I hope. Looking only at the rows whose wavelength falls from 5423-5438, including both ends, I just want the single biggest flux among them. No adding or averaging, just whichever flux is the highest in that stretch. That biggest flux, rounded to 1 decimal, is 34.1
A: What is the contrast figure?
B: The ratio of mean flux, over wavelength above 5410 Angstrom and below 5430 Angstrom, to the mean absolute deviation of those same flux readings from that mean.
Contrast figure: 163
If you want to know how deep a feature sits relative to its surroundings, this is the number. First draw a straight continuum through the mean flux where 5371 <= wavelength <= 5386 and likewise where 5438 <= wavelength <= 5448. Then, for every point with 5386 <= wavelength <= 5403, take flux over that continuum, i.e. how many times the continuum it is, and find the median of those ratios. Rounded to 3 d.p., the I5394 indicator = 1.004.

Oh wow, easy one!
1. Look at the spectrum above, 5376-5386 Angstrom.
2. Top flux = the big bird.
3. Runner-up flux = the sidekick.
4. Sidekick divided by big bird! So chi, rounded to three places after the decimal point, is 0.997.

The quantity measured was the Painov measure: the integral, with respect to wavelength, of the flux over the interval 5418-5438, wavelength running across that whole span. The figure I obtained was 666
